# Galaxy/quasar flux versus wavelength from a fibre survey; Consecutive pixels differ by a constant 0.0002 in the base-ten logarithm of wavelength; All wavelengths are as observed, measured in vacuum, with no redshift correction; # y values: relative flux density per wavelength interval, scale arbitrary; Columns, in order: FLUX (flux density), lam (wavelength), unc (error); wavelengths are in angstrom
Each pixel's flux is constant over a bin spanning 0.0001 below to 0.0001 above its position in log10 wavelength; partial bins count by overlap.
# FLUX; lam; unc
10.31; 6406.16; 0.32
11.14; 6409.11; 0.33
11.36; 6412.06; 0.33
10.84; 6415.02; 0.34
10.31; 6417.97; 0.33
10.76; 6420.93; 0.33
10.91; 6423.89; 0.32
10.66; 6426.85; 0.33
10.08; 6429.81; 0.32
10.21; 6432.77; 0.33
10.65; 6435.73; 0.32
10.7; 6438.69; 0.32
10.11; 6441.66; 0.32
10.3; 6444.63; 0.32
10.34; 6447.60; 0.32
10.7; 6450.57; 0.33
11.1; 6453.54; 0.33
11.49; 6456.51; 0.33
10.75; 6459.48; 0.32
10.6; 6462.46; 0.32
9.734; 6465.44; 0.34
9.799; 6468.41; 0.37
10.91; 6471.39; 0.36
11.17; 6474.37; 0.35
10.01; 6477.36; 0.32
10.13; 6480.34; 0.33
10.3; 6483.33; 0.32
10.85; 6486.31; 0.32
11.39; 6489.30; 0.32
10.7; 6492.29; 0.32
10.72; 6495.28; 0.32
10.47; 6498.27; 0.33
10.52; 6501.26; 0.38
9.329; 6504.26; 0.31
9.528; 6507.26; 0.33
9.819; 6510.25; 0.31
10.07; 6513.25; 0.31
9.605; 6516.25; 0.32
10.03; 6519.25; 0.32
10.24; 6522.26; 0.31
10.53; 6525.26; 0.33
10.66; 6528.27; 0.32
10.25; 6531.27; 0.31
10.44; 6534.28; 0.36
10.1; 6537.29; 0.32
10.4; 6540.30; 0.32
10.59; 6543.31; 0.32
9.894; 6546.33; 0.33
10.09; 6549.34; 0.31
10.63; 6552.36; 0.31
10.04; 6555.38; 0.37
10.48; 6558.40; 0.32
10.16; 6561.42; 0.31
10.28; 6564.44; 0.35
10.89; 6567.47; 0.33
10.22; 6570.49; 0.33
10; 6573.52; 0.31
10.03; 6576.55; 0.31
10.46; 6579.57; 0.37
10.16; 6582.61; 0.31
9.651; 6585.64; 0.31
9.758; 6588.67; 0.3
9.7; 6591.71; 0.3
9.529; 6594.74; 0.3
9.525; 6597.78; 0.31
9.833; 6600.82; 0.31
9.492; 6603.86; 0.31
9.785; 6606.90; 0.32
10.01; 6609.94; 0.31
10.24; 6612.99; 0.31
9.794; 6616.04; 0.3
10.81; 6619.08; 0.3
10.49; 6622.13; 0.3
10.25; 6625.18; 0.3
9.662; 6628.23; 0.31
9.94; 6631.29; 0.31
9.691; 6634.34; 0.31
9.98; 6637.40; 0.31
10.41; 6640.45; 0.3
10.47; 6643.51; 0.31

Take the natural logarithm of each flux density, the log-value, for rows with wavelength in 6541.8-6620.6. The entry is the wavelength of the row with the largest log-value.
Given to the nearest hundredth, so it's 6567.47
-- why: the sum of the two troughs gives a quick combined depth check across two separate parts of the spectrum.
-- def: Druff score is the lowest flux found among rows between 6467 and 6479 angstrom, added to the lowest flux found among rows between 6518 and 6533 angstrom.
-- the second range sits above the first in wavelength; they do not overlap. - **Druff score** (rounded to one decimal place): 19.8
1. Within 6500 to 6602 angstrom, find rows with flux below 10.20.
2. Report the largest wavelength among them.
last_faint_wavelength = 6600.82 angstrom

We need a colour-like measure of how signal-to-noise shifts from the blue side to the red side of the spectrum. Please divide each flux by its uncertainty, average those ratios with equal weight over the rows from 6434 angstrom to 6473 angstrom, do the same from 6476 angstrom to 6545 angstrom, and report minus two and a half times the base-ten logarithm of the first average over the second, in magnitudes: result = -0.006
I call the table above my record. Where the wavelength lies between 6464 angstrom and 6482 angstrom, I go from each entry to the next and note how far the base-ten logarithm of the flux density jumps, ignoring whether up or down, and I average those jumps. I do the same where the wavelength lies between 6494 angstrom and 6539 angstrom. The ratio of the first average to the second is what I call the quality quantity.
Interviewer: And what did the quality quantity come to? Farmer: 1.55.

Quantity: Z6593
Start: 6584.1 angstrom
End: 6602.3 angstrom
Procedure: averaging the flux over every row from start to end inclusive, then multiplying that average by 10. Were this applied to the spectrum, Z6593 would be 97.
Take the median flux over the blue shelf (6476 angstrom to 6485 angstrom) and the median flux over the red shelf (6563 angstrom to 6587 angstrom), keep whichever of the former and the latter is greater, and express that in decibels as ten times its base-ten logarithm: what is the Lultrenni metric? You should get 10.1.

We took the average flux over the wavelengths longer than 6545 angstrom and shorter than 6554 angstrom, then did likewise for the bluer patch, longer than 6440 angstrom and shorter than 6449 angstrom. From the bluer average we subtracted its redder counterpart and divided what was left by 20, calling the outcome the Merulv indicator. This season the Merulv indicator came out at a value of 0.00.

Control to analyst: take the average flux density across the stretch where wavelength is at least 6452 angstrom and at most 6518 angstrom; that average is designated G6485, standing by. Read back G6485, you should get 10.41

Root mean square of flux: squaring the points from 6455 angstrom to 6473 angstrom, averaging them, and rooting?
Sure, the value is 10.6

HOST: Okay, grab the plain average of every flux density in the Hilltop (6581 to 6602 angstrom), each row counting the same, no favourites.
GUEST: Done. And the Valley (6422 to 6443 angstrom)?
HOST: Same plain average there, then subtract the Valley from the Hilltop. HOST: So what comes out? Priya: -0.7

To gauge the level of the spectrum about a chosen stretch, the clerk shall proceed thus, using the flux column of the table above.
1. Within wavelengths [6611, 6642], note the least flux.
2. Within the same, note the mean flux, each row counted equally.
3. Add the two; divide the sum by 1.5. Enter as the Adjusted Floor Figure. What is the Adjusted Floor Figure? 13.2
